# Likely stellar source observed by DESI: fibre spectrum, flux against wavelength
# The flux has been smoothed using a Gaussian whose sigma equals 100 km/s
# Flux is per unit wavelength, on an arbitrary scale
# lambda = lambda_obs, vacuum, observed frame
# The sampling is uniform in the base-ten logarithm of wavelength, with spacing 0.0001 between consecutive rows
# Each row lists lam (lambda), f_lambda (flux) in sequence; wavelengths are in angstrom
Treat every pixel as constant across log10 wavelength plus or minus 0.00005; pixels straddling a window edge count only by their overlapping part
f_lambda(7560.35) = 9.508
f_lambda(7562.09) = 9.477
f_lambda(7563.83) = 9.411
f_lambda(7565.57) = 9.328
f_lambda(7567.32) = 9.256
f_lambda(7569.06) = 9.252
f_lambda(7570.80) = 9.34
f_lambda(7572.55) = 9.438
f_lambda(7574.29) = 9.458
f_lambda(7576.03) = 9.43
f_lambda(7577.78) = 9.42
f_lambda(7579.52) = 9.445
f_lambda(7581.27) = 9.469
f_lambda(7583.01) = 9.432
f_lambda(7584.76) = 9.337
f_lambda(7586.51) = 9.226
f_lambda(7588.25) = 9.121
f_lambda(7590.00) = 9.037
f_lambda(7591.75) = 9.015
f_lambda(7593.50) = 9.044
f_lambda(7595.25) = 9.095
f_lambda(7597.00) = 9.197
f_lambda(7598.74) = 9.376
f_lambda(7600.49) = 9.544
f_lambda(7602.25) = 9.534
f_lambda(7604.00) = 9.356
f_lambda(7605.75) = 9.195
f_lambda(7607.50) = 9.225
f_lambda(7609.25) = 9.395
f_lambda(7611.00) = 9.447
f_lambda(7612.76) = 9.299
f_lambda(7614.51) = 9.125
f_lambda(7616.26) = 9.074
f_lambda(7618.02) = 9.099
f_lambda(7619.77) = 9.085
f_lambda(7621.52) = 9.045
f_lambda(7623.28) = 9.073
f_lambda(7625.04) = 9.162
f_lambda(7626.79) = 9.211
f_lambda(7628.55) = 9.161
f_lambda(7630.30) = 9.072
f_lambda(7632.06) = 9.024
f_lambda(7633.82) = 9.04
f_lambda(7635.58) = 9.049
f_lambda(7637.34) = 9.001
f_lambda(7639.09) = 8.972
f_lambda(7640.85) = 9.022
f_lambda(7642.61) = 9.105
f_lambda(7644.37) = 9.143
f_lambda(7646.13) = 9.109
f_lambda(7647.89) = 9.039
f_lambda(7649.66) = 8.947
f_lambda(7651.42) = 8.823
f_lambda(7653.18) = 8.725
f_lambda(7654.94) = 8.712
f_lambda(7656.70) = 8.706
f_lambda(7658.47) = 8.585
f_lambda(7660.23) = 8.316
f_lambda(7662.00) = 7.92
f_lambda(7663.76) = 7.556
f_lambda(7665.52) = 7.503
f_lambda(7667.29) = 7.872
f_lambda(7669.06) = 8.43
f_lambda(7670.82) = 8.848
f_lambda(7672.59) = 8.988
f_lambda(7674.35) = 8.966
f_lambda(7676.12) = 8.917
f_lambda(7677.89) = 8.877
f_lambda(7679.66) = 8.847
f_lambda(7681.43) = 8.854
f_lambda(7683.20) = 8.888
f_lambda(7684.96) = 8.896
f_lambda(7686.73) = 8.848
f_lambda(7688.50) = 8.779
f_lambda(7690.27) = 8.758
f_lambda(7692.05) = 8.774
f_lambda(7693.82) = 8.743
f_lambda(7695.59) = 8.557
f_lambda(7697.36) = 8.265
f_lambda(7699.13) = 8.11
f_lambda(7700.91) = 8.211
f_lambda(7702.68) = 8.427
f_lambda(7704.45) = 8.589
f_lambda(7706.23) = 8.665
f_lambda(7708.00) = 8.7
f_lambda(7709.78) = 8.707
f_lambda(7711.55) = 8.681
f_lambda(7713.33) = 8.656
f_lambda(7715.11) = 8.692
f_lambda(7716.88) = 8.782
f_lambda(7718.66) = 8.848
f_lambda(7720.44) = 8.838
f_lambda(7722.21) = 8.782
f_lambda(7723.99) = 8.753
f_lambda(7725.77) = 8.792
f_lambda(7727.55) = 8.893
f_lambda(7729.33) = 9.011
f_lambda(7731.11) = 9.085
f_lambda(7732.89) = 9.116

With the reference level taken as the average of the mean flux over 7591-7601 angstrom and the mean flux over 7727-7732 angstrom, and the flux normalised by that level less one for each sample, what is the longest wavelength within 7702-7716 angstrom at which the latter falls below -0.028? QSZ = 7715.11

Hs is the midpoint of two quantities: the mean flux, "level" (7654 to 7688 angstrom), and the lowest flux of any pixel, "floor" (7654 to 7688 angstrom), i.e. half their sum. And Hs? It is 8.0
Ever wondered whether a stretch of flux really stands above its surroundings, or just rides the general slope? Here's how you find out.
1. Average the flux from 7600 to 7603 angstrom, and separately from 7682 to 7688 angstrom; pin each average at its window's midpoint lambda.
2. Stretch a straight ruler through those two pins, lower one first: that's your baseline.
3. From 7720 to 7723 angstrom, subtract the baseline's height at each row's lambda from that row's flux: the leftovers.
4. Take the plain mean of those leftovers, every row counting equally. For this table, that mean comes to 0.2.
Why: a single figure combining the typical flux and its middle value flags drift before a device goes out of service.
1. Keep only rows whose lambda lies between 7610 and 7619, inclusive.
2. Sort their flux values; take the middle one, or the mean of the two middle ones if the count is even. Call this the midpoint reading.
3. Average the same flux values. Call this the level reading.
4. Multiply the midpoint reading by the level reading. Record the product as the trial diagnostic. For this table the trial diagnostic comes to 84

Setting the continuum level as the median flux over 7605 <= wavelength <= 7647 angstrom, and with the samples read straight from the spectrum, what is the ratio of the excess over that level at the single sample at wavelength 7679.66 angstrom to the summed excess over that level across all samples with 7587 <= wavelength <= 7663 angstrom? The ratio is 0.12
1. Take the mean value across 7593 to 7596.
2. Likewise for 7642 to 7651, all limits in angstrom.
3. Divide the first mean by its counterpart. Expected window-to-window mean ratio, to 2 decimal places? 1.00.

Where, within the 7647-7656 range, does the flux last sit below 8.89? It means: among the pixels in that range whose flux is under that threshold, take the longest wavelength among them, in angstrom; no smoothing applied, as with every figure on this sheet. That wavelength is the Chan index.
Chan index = 7654.94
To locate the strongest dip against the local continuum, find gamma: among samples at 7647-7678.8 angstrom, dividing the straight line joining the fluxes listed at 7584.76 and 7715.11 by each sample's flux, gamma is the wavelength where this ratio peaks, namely 7665.52 angstrom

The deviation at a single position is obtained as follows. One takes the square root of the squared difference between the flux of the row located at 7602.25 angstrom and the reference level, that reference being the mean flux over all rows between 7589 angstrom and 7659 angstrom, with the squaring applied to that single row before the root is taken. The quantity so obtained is 0.44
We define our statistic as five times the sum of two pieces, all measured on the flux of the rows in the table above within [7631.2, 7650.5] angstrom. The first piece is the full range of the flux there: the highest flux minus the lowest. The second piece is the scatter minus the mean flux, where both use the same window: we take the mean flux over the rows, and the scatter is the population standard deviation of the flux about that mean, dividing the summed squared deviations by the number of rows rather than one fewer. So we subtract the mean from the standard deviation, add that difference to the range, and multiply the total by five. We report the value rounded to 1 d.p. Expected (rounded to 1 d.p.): -43.9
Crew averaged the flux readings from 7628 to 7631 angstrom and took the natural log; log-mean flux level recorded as 2.21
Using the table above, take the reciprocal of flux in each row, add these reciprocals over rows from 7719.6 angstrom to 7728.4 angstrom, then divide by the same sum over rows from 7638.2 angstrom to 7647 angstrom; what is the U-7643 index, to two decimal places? 1.03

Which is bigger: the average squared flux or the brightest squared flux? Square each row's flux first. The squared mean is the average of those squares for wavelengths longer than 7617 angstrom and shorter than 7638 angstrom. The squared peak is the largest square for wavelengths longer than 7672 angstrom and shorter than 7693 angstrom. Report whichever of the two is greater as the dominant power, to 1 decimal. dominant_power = 82.5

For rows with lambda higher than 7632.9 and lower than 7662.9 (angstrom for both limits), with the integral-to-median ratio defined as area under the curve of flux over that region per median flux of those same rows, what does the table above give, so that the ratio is 29.5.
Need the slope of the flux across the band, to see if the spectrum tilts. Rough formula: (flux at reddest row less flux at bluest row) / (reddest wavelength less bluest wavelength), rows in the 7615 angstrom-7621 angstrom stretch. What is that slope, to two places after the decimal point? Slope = 0.00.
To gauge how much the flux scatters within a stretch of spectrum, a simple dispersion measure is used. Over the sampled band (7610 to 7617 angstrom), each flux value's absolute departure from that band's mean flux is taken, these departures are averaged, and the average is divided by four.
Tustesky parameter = 0.034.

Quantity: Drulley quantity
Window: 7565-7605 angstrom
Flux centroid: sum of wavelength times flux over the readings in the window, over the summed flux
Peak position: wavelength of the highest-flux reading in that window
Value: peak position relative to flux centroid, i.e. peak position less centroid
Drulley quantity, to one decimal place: 15.7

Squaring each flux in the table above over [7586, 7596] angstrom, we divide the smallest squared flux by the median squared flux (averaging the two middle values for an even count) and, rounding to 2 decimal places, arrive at 0.99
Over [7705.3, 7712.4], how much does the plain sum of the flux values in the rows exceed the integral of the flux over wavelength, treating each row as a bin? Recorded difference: -26.9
